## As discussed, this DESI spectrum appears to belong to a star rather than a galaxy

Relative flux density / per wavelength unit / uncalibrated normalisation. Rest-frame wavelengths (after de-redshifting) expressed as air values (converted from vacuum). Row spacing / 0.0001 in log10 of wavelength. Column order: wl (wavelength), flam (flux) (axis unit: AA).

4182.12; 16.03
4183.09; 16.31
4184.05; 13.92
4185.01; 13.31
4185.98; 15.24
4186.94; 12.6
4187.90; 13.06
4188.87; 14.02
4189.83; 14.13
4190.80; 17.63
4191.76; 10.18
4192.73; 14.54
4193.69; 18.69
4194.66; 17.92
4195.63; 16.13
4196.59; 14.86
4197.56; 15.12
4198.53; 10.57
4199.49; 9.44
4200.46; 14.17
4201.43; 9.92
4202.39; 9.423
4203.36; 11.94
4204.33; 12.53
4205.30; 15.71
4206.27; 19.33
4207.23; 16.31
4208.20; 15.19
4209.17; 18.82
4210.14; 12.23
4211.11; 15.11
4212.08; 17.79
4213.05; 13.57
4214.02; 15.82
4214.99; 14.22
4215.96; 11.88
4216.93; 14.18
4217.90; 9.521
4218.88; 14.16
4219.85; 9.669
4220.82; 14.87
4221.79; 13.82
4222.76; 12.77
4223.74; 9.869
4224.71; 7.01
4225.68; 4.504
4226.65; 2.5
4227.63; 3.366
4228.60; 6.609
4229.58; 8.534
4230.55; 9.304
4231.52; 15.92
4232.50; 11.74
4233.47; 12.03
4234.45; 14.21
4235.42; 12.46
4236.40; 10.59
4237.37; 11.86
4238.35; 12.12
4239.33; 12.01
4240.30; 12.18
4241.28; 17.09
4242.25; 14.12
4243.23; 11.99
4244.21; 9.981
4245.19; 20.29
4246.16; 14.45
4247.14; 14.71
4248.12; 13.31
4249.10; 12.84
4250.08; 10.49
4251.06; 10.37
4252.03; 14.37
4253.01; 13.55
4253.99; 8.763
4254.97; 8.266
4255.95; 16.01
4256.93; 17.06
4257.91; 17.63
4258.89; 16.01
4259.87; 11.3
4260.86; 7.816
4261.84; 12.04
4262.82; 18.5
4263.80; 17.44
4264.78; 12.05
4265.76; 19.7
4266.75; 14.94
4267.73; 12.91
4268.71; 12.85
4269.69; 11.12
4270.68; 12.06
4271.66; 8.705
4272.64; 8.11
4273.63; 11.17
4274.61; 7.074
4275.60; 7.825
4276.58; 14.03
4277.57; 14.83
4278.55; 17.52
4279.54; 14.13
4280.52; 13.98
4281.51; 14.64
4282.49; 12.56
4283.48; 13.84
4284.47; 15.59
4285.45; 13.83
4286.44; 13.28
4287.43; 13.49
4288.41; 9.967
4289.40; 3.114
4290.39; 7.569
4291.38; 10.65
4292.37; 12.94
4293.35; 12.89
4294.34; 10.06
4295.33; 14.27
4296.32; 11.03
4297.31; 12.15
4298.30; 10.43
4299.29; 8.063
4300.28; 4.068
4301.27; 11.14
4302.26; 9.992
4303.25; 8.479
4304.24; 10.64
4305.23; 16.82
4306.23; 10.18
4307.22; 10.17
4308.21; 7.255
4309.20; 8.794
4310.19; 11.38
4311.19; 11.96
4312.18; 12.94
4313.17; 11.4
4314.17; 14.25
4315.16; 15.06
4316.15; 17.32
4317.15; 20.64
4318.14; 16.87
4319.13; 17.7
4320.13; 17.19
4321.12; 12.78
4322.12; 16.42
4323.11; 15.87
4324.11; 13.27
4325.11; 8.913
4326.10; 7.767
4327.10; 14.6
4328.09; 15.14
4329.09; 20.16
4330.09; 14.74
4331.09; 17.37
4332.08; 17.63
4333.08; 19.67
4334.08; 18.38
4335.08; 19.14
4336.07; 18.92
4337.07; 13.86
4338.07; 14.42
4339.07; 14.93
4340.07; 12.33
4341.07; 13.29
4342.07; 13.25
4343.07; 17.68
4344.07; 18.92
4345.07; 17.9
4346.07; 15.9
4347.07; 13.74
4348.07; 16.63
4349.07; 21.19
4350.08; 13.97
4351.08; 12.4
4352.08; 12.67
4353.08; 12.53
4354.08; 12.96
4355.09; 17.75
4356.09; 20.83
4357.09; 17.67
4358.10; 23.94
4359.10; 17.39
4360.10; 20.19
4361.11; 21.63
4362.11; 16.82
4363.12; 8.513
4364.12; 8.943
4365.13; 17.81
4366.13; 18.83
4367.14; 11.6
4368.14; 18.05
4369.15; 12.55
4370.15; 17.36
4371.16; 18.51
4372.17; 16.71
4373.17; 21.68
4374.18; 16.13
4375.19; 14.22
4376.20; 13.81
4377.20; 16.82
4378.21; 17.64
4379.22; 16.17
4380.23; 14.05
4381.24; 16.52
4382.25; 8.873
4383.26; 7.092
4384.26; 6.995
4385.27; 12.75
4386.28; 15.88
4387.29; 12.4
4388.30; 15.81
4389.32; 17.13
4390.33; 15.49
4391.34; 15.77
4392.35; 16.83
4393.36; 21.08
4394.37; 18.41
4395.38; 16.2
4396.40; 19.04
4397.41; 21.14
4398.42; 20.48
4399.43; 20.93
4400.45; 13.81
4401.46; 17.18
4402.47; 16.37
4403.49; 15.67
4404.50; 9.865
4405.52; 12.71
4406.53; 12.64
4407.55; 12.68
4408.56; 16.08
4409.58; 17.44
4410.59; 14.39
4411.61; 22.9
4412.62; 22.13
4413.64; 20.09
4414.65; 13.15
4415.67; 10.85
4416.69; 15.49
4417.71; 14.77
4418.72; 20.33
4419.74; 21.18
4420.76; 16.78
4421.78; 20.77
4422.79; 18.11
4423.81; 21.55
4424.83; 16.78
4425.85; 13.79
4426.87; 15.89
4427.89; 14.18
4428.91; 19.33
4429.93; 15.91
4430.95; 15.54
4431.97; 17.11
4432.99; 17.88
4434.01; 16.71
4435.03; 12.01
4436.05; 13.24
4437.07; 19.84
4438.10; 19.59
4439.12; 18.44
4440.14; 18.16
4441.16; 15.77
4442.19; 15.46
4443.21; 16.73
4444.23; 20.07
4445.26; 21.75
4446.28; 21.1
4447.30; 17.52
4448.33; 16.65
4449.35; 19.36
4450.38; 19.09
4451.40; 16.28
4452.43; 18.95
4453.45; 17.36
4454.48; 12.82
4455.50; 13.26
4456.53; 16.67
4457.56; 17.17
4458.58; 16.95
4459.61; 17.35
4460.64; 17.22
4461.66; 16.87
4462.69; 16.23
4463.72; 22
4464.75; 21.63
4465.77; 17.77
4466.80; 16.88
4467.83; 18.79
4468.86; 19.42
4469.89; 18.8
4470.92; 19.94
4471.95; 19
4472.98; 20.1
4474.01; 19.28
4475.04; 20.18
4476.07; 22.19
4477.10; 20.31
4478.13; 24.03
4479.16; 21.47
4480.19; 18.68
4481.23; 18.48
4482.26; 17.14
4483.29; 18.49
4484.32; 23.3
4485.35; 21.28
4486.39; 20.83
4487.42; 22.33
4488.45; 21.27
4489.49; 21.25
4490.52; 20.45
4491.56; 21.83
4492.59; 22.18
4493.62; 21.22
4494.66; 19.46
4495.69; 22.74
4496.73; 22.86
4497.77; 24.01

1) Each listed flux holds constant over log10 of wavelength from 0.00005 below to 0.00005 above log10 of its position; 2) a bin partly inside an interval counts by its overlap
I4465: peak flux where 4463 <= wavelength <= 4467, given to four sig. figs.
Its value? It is 22.00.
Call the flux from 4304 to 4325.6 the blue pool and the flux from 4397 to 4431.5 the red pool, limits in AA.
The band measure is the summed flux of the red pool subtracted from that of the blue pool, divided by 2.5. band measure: -109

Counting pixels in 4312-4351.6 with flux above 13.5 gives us 30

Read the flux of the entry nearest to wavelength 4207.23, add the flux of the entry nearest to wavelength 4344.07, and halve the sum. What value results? 18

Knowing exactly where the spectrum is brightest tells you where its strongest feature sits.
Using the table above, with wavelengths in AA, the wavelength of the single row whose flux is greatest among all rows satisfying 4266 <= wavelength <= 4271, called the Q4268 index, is 4266.75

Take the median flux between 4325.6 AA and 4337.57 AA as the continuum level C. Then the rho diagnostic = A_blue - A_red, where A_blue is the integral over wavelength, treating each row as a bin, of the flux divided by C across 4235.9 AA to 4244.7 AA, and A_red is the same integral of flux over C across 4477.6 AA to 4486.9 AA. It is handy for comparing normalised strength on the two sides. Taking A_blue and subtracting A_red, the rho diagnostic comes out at -4.6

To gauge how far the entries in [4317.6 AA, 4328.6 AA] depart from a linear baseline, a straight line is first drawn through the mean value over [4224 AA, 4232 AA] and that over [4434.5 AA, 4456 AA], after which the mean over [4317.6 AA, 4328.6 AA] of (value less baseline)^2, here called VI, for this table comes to 17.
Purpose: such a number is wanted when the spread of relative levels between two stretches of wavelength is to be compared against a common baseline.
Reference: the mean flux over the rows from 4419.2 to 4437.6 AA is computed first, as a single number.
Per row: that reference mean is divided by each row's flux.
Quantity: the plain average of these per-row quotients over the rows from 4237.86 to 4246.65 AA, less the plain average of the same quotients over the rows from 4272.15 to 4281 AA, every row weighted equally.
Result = -0.3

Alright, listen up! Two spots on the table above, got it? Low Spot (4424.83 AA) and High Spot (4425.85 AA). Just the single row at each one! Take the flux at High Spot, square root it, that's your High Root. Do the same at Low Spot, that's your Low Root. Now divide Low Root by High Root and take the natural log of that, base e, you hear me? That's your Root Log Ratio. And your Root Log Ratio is 0.10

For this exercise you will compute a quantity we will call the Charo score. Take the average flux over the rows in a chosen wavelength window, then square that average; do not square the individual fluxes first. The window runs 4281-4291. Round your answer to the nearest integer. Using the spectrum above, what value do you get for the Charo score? 139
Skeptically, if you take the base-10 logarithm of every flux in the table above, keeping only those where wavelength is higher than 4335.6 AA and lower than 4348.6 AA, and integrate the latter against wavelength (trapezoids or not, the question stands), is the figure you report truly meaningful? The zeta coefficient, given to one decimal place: 15.4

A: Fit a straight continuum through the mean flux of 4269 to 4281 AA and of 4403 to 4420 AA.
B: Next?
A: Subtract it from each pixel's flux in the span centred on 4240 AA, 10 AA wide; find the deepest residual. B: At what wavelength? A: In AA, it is 4244.21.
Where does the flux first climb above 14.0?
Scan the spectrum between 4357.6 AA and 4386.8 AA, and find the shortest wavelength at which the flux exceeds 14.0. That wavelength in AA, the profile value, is 4358.10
